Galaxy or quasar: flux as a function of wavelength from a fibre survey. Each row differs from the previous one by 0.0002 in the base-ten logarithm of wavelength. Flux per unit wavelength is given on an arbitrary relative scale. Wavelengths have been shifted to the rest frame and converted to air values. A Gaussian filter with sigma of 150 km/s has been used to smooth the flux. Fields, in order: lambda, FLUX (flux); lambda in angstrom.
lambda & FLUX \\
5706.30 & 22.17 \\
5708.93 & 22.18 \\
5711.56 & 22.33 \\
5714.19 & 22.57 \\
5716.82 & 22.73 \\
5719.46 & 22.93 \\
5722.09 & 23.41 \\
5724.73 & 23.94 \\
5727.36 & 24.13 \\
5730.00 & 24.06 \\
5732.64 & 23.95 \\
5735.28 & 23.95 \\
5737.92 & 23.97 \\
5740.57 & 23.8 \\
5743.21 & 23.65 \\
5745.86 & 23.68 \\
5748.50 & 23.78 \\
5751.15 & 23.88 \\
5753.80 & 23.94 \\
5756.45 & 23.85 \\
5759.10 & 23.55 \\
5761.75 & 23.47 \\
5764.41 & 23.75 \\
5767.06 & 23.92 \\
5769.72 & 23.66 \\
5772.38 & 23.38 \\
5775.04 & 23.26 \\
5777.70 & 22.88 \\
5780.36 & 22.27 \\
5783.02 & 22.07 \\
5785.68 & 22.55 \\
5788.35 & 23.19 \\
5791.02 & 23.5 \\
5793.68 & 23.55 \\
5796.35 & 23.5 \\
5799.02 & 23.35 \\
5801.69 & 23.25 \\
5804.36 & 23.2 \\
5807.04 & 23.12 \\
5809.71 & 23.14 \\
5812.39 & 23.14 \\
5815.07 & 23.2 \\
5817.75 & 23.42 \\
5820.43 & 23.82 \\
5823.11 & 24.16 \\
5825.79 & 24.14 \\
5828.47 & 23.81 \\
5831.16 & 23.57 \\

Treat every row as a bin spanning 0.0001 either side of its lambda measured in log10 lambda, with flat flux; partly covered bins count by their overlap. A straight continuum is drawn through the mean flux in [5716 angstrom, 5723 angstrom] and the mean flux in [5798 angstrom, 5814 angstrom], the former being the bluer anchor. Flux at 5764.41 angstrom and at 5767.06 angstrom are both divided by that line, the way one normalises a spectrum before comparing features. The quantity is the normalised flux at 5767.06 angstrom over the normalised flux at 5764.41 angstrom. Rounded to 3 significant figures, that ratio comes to 1.01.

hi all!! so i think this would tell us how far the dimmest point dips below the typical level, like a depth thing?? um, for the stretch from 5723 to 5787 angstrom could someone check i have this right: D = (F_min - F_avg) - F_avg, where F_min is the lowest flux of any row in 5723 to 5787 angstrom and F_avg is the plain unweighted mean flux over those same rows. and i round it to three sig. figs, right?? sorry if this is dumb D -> -25.0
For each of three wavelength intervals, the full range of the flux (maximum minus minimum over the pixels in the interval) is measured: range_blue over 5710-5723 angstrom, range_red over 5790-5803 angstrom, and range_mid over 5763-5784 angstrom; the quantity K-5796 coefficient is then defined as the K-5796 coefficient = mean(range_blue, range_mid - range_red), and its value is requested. 1.3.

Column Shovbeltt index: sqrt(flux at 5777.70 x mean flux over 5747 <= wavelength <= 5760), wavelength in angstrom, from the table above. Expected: 23.3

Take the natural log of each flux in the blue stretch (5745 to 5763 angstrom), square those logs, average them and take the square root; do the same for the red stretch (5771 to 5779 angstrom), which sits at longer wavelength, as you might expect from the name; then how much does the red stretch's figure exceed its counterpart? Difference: -0.024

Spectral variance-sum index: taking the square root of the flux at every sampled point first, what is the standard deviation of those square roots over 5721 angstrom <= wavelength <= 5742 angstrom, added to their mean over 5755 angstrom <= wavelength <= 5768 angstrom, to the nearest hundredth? 4.89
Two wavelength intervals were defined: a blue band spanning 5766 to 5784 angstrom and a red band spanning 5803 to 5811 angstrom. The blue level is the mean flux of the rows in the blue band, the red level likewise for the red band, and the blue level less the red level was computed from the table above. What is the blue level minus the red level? -0.1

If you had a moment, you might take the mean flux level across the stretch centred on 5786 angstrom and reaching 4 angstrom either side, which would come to 22.6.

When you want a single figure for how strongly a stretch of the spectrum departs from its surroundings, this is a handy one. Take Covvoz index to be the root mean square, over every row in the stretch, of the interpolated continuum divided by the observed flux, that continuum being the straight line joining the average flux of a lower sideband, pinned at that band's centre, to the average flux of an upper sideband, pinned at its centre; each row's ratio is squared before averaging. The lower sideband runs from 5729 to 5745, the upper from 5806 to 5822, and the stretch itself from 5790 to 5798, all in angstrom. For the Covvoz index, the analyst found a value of 1.00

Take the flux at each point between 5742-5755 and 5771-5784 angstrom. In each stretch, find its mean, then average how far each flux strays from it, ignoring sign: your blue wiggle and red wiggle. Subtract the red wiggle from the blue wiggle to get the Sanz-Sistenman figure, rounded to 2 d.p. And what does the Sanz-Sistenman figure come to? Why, -0.38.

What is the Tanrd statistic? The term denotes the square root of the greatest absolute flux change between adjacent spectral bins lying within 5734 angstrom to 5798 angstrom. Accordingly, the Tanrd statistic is 0.80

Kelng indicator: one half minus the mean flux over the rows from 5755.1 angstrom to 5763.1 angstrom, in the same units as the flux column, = -23.1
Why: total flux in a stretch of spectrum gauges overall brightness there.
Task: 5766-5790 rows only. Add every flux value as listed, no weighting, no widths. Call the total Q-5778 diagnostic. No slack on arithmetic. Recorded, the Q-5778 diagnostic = 207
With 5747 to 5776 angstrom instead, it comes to 260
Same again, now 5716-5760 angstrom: 403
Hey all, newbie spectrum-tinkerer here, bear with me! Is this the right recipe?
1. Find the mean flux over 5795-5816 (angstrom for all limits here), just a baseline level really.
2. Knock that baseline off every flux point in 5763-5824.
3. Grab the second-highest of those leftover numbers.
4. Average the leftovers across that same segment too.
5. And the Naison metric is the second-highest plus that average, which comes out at 0.72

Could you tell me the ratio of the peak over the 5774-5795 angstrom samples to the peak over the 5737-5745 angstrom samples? 0.98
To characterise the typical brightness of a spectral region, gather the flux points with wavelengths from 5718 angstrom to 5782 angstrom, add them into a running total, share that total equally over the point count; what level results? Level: 23.6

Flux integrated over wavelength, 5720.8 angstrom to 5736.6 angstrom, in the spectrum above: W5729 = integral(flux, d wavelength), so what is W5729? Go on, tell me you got 378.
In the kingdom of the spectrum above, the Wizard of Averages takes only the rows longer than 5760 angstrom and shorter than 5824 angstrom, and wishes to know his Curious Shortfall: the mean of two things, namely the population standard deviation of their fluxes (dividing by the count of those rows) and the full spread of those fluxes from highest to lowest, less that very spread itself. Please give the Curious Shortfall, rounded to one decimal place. -0.8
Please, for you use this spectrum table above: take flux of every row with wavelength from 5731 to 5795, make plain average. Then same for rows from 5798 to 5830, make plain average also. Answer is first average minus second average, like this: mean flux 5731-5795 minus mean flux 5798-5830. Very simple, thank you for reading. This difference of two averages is 0.00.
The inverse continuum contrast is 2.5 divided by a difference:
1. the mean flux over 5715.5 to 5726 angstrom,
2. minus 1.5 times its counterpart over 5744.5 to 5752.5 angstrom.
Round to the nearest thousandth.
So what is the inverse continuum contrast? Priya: -0.201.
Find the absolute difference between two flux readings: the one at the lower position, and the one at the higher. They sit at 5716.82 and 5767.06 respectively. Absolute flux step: 1.2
